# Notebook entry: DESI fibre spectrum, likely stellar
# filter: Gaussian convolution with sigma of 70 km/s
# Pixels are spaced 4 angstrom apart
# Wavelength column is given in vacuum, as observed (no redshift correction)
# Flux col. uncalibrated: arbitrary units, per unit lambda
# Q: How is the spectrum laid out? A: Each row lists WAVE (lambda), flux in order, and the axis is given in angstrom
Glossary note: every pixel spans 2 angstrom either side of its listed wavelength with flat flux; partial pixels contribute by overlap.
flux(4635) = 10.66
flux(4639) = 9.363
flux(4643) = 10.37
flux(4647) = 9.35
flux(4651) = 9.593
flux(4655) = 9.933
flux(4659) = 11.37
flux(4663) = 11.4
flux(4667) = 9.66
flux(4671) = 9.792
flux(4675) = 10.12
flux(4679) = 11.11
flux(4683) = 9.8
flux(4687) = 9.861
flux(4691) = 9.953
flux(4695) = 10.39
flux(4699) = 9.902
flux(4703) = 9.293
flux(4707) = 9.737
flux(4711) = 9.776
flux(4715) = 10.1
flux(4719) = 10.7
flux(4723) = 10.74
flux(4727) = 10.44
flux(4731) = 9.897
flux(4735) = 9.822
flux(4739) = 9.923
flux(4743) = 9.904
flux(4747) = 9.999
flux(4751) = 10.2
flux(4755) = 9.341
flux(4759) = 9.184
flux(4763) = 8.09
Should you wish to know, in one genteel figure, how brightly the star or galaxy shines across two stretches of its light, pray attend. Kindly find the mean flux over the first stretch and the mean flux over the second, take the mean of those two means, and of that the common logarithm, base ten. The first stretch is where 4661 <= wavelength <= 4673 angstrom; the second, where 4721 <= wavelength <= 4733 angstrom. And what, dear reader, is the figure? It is 1.01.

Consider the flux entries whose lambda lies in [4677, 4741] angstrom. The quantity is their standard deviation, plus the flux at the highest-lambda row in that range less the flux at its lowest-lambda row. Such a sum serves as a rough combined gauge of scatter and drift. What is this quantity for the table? -0.7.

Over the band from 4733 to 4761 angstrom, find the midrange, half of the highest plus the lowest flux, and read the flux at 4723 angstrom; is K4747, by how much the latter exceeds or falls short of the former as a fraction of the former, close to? 0.11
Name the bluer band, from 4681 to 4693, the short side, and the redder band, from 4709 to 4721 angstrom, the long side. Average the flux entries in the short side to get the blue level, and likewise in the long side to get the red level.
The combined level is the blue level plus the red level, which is 20.1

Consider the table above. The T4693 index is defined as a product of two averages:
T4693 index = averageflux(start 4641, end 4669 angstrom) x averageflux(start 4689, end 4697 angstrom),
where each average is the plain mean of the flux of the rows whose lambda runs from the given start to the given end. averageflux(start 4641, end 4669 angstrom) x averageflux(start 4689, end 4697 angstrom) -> 104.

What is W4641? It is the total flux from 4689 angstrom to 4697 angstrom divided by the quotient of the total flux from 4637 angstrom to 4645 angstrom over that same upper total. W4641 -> 21.0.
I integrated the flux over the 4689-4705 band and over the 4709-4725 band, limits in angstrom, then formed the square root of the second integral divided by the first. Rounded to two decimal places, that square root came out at 1.02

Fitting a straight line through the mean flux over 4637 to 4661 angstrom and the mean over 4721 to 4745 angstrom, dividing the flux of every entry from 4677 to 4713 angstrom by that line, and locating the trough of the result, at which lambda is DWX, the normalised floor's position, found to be 4703 angstrom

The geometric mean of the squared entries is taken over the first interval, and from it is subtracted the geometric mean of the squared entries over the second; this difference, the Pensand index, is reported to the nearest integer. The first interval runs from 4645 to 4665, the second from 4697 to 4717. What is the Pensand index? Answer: 11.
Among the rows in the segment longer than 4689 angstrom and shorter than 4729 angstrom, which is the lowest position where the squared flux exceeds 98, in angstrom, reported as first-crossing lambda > 4691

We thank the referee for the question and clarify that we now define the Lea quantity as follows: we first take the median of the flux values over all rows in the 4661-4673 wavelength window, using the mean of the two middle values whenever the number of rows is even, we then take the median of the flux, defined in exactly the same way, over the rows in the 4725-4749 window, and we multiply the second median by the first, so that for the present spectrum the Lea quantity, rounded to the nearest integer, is 97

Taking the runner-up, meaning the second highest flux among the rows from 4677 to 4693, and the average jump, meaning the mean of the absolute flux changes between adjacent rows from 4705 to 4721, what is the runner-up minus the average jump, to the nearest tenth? 9.6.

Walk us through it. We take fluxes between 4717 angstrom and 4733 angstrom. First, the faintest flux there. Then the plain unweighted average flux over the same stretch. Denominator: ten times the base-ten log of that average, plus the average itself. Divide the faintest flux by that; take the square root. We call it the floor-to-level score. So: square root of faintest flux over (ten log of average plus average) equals 0.693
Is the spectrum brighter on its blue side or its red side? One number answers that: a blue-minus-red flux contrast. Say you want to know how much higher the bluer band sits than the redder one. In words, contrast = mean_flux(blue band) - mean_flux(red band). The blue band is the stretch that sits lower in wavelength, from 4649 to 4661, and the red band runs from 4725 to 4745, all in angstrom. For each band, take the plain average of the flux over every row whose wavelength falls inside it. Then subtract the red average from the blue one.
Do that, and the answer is 0.30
